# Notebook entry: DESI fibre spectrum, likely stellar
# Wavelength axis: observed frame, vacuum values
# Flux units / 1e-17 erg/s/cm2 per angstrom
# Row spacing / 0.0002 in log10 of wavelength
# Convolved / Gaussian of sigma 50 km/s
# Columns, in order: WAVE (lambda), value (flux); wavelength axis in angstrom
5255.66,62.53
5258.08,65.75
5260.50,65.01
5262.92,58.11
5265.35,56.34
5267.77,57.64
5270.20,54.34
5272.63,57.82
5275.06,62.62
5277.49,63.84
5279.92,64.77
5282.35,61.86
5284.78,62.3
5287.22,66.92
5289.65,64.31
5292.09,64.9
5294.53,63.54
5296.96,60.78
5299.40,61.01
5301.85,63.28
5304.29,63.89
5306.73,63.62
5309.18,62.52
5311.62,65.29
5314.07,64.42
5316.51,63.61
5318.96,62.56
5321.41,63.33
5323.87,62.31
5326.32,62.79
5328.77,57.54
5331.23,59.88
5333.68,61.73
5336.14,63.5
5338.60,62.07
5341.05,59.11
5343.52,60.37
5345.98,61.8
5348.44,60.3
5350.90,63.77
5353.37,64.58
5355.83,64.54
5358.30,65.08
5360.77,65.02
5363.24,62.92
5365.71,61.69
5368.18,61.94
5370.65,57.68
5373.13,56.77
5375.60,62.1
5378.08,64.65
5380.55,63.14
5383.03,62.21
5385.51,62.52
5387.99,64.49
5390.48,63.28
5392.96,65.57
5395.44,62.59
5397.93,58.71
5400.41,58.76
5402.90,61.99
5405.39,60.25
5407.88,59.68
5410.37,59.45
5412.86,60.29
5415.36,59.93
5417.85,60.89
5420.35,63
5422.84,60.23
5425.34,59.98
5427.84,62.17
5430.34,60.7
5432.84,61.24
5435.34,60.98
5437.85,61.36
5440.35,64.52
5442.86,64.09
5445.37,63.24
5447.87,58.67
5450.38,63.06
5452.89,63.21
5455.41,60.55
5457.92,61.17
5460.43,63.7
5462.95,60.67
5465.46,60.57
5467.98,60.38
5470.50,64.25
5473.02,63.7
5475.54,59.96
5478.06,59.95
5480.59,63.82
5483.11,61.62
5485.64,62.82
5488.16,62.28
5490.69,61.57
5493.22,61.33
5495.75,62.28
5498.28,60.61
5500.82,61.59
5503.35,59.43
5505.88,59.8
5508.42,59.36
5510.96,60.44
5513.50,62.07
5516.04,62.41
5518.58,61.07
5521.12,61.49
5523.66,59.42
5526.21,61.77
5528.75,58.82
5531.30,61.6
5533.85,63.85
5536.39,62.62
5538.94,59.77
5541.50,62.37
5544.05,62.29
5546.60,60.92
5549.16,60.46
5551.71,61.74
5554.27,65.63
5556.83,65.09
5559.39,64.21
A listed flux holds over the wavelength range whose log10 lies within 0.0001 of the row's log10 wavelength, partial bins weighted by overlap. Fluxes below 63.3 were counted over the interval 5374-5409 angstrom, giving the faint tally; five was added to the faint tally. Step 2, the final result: 16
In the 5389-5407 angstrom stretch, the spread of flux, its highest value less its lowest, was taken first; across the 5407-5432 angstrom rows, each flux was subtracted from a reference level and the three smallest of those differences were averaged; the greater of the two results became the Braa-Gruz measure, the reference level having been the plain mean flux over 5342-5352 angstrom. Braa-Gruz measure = 7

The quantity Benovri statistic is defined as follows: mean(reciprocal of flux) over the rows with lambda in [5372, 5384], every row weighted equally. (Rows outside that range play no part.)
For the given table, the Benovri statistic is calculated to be 0.0162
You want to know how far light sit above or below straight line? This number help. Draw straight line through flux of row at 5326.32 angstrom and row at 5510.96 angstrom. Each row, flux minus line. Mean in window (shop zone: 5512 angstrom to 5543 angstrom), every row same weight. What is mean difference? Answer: 1.21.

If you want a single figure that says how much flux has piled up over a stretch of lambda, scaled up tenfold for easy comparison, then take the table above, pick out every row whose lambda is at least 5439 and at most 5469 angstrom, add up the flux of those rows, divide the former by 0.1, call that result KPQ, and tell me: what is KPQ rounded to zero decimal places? 7438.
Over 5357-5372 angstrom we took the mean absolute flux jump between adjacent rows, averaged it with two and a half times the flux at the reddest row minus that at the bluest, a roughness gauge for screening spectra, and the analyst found -8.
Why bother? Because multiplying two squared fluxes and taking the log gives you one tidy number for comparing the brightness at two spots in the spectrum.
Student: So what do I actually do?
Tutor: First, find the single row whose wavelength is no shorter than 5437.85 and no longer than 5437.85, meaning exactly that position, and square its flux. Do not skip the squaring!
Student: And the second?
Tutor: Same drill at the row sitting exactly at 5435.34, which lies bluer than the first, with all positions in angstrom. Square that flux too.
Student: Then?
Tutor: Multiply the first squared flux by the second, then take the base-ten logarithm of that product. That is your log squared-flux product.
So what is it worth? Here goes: 7.146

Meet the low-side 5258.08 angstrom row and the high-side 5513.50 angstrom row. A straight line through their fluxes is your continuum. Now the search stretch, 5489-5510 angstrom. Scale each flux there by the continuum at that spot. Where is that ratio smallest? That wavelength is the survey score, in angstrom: 5508.42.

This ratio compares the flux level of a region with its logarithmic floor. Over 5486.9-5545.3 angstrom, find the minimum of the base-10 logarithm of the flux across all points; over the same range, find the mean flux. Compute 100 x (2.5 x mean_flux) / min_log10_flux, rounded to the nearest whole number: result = 8650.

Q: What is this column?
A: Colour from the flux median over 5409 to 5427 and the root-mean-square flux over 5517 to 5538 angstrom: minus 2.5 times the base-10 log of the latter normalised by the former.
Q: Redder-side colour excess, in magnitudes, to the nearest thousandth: -0.020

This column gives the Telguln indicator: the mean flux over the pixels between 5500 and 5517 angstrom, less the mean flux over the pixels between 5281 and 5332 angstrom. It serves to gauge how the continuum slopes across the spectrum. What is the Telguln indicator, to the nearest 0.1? -2.2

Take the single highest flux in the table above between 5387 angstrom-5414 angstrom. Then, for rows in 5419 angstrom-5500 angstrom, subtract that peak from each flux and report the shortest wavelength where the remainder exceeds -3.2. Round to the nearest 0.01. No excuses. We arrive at 5420.35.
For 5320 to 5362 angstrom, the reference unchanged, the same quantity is 5321.41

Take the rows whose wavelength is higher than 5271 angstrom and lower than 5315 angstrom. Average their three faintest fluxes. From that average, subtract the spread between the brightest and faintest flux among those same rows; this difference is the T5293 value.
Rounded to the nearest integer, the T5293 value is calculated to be 51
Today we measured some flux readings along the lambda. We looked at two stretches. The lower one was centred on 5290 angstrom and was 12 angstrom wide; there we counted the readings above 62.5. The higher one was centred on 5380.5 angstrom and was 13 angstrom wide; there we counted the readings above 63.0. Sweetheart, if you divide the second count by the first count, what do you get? 0.50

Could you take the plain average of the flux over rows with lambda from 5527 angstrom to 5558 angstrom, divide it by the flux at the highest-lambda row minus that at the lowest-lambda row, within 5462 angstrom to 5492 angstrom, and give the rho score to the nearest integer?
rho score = 69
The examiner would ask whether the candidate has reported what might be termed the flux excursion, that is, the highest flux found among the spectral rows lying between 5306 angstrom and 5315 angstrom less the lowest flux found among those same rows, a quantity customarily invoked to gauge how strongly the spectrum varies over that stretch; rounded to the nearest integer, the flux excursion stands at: 3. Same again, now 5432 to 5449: 6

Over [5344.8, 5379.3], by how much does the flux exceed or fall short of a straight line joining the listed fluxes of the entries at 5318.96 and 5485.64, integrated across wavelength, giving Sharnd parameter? -10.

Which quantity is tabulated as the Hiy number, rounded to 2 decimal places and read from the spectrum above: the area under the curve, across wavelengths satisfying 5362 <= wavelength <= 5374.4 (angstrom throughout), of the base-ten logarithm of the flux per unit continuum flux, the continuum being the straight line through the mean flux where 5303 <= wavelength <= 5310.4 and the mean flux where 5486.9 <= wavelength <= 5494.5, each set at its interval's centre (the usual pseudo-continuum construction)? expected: -0.23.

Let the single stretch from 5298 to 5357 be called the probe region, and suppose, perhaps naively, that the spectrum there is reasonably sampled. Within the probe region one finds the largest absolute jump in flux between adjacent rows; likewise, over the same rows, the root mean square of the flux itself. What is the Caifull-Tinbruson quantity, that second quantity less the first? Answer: 57.2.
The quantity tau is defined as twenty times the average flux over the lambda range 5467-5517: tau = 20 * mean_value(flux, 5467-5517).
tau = 1230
